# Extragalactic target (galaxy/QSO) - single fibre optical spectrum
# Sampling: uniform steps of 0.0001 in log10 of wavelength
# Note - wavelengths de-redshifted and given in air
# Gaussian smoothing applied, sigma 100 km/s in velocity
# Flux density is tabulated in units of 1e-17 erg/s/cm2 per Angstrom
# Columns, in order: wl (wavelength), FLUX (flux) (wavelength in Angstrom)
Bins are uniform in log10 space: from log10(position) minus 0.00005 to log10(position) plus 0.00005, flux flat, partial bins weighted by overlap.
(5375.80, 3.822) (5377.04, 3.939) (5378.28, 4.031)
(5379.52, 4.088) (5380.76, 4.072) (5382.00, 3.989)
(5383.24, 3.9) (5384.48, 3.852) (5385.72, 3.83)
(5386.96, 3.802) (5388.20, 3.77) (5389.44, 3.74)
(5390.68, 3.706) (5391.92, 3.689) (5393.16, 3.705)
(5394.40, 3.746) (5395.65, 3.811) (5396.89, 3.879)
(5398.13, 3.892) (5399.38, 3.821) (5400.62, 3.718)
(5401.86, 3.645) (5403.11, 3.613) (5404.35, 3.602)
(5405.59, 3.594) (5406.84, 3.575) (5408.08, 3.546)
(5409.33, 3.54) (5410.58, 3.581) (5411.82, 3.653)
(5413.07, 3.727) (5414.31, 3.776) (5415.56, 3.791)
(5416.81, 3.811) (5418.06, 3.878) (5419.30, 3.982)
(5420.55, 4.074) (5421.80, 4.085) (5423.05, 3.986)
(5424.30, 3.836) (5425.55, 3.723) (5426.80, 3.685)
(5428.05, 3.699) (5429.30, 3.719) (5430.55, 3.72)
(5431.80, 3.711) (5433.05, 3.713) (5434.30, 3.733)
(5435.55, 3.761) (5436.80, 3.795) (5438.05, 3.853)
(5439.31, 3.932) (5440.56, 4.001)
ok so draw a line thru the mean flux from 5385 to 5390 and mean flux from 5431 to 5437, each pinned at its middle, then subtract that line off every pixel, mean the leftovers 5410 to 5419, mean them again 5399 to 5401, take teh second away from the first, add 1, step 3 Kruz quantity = 1.0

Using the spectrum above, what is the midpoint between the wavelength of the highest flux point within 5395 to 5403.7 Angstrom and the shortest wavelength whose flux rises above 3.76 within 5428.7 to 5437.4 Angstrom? 5416.8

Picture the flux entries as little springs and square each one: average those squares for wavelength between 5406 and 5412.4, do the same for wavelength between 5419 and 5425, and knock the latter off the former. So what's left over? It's -3.1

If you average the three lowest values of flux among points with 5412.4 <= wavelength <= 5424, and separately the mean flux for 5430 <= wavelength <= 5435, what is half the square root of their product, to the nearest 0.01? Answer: 1.87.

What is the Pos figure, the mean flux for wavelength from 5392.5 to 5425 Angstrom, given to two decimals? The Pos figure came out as 3.76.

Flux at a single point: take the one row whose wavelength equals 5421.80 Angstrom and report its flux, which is 4.085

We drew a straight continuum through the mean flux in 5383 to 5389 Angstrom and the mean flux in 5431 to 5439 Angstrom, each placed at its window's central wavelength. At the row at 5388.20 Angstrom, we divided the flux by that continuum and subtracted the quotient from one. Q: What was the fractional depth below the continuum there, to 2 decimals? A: 0.01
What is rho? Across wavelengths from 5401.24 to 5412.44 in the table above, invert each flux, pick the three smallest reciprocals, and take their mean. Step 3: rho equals 0.275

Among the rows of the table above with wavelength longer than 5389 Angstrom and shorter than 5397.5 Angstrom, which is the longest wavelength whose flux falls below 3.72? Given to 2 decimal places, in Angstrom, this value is 5393.16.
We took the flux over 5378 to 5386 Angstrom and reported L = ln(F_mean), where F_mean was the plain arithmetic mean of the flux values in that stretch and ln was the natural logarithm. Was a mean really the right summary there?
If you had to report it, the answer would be 1.38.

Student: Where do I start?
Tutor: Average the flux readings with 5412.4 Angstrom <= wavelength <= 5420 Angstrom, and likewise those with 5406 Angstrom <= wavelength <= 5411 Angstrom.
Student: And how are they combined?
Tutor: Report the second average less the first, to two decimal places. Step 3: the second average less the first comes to -0.27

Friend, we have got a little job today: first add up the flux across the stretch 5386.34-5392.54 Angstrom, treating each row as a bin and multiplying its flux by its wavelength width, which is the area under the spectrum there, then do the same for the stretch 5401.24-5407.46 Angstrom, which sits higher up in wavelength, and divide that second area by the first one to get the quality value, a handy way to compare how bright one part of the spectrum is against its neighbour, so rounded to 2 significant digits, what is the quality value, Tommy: 0.97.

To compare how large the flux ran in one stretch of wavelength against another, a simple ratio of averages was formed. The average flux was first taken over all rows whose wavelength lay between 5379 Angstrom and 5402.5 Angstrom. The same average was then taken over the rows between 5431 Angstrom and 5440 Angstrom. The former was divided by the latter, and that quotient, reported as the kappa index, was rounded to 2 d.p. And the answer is 1.01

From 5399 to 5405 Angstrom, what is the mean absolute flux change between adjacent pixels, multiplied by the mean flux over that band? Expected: 0.201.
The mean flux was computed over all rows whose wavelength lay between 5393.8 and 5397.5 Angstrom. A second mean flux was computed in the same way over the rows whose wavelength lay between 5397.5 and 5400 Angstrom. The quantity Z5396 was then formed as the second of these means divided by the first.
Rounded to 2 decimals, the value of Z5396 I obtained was 1.01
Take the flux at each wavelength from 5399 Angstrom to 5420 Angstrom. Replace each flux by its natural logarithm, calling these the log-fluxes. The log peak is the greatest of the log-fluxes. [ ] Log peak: 1.38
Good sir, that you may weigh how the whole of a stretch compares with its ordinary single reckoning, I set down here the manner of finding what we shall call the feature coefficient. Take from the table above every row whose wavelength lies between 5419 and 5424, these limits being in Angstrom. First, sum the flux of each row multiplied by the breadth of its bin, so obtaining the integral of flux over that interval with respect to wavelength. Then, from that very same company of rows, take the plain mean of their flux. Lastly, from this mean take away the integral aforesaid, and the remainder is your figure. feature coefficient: -16.1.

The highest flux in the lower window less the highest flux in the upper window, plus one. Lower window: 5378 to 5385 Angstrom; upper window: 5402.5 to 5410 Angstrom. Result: 1.5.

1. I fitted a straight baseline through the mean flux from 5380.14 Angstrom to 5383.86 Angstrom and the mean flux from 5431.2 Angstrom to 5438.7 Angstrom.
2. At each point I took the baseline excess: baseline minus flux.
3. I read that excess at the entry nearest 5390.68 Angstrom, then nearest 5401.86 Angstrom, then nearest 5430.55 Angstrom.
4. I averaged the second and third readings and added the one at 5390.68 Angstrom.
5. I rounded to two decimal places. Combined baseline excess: 0.40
